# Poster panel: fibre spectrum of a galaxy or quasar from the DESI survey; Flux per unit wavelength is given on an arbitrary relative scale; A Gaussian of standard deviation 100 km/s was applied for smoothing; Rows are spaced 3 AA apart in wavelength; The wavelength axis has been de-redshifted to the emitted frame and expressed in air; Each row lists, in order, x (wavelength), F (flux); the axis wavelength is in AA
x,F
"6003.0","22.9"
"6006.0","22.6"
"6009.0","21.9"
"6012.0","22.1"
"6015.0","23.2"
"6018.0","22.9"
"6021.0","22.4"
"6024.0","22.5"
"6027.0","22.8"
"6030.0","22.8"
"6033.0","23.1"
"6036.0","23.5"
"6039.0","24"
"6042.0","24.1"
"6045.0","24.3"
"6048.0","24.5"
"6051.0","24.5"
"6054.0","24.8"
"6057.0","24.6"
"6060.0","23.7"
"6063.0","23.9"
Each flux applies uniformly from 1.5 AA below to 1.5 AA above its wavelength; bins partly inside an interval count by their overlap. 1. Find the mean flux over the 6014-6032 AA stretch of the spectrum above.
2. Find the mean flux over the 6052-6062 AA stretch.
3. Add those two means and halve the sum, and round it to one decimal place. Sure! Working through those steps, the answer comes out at 23.6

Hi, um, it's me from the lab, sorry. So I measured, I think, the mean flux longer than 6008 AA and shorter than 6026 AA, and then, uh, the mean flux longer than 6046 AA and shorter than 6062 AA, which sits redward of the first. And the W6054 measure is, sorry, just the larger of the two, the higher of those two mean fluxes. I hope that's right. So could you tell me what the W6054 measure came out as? 24.4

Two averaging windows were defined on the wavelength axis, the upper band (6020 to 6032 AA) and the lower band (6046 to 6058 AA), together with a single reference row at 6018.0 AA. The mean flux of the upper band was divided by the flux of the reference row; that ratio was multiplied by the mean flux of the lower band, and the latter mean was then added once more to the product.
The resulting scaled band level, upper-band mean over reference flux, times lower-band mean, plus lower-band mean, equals 48.9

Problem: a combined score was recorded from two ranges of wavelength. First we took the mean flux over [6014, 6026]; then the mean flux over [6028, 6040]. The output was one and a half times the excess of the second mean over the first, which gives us 0.9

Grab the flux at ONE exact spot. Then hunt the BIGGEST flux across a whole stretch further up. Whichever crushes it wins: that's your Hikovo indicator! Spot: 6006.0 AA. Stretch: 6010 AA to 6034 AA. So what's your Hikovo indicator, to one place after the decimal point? 23.2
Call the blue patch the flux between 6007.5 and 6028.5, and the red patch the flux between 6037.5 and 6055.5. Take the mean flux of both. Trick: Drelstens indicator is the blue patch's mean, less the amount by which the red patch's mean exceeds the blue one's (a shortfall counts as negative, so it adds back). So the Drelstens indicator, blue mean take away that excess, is 20.7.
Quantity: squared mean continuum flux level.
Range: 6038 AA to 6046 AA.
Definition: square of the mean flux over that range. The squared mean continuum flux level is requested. 582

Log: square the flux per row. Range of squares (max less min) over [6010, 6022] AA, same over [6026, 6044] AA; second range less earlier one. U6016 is 11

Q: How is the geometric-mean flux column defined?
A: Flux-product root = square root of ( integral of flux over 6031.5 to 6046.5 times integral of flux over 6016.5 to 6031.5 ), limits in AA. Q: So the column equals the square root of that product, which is 348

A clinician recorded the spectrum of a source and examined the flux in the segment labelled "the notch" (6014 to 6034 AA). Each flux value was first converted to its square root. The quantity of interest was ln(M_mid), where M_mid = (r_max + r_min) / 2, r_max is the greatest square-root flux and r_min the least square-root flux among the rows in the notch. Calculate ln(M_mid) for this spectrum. 1.563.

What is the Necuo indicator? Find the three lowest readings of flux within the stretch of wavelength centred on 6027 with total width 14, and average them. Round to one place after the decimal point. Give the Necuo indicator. 22.6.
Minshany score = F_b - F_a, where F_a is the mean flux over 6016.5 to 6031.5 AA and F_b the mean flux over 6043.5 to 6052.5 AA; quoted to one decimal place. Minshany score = 1.8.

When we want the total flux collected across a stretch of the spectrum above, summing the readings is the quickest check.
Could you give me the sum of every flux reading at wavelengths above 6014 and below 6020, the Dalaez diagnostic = 46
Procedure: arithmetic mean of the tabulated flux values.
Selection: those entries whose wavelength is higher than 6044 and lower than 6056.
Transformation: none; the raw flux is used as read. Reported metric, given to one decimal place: 24.5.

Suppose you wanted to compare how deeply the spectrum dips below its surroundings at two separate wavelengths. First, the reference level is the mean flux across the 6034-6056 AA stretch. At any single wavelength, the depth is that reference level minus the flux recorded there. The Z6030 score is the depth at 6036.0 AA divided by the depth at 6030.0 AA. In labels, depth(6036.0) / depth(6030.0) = 0.51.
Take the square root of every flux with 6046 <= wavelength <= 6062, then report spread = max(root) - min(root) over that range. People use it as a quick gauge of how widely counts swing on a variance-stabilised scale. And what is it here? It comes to 0.11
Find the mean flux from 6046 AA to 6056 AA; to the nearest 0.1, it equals 24.6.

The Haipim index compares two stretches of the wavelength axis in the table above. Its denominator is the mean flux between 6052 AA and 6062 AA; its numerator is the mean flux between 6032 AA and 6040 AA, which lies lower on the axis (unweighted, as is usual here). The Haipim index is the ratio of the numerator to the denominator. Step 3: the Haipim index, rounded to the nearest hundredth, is 0.97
